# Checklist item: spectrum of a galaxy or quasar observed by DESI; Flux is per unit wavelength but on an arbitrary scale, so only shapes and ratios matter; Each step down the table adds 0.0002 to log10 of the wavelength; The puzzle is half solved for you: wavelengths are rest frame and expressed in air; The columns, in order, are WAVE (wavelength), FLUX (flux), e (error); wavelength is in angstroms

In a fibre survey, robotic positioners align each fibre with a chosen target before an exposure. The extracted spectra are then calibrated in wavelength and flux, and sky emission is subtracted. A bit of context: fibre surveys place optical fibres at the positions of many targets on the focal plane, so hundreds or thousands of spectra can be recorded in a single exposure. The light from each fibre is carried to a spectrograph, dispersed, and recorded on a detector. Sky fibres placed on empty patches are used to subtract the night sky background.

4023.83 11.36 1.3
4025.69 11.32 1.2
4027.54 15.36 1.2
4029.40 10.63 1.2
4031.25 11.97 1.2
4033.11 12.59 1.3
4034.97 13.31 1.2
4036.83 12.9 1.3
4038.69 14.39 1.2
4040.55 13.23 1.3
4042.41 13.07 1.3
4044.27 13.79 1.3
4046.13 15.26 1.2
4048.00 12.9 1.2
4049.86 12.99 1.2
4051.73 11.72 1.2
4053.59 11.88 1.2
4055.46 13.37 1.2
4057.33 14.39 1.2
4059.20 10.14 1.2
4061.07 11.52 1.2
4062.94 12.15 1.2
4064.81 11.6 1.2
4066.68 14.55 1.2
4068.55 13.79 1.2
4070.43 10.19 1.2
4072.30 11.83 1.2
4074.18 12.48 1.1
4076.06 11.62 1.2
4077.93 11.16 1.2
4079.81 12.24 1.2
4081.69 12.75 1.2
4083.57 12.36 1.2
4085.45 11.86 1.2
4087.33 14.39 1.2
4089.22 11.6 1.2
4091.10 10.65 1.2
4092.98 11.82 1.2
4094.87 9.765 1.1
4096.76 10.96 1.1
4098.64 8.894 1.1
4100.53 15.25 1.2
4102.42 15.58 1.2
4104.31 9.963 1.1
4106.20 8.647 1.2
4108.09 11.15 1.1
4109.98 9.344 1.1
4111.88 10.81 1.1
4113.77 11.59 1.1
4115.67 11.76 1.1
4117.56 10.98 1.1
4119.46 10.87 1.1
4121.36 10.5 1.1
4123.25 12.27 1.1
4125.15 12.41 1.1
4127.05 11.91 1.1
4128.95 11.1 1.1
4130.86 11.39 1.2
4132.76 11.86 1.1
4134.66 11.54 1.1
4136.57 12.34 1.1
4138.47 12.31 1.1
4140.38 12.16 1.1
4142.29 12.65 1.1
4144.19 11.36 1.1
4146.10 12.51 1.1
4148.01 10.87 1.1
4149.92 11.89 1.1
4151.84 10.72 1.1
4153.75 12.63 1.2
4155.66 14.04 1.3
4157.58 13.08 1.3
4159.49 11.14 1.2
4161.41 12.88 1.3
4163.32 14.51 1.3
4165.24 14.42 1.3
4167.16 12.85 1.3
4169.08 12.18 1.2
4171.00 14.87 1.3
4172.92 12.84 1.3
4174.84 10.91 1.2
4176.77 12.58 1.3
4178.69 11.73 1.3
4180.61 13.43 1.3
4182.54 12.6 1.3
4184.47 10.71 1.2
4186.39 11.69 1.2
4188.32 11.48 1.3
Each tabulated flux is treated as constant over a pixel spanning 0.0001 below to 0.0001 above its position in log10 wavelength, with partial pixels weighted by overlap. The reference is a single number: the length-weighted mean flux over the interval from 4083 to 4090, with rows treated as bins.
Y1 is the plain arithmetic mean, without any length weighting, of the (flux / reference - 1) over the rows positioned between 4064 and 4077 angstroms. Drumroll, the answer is -0.02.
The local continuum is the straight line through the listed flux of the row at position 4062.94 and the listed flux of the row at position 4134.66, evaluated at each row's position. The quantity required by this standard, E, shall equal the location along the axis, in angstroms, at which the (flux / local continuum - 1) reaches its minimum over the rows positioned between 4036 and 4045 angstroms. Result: 4036.83 angstroms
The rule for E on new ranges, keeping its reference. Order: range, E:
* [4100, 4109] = 4106.20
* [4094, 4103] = 4098.64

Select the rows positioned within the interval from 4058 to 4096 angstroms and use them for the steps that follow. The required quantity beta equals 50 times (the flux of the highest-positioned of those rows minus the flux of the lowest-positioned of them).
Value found -19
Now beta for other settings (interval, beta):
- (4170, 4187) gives -159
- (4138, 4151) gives -21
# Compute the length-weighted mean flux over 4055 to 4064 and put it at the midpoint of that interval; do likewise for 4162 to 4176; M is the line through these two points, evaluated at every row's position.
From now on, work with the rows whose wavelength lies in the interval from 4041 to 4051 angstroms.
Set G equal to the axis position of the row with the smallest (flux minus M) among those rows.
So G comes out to 4048.00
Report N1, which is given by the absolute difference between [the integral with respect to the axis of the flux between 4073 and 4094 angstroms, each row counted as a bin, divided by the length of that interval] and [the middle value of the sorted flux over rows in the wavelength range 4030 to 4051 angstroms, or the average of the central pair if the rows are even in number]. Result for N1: 1.0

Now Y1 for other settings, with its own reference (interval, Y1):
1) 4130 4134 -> -0.08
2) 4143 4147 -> -0.05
